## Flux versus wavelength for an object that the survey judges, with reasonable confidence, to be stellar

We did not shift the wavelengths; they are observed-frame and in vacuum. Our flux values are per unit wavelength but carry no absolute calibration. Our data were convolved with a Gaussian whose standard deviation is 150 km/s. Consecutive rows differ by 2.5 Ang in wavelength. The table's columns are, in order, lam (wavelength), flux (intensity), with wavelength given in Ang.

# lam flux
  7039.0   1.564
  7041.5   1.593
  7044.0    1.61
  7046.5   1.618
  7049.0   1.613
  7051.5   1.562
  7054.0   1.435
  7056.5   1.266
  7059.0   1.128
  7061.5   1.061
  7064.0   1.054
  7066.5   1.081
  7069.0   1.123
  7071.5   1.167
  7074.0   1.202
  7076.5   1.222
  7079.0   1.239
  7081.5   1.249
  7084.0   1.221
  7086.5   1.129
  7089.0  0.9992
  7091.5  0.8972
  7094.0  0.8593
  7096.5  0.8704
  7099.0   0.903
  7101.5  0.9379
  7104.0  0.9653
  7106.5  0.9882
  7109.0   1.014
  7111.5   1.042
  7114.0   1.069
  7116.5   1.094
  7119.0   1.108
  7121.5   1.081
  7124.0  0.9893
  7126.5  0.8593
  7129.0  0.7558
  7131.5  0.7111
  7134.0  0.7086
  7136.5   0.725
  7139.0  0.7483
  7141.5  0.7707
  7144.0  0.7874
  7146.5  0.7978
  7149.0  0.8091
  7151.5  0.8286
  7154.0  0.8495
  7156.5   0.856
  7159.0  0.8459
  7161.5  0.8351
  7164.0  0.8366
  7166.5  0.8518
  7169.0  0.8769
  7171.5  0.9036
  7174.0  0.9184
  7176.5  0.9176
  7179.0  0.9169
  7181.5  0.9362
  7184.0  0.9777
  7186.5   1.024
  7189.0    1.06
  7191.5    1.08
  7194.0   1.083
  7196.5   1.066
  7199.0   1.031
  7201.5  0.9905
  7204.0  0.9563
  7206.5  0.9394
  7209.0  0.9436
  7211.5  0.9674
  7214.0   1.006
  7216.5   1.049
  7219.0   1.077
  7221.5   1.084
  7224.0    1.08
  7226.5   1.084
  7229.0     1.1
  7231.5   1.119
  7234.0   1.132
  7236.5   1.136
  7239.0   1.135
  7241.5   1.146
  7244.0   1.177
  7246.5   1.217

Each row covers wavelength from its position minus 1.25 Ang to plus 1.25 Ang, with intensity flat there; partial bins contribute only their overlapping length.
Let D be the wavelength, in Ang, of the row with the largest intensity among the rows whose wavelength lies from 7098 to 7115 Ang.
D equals 7114.0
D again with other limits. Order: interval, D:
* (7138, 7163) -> 7156.5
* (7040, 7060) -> 7046.5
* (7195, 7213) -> 7196.5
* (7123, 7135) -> 7124.0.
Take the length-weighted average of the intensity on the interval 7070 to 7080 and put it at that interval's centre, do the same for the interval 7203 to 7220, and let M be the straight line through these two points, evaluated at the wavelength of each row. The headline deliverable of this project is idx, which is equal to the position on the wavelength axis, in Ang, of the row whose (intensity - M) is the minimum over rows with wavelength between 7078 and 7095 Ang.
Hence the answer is 7094.0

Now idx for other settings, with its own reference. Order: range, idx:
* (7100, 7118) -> 7101.5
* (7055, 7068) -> 7064.0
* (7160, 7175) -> 7161.5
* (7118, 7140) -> 7131.5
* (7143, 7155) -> 7144.0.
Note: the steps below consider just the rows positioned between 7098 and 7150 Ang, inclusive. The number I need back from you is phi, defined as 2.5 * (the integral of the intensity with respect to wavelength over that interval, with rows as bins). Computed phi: 117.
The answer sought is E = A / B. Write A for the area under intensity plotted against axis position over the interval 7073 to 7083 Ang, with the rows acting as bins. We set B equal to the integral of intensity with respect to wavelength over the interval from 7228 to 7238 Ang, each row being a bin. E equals 1.09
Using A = 12.3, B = 11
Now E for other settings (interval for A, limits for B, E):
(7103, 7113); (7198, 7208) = 1.03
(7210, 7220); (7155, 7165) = 1.21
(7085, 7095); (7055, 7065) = 0.86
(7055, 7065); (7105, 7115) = 1.11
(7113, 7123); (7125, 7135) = 1.42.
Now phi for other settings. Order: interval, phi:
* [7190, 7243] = 140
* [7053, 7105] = 142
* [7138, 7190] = 114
